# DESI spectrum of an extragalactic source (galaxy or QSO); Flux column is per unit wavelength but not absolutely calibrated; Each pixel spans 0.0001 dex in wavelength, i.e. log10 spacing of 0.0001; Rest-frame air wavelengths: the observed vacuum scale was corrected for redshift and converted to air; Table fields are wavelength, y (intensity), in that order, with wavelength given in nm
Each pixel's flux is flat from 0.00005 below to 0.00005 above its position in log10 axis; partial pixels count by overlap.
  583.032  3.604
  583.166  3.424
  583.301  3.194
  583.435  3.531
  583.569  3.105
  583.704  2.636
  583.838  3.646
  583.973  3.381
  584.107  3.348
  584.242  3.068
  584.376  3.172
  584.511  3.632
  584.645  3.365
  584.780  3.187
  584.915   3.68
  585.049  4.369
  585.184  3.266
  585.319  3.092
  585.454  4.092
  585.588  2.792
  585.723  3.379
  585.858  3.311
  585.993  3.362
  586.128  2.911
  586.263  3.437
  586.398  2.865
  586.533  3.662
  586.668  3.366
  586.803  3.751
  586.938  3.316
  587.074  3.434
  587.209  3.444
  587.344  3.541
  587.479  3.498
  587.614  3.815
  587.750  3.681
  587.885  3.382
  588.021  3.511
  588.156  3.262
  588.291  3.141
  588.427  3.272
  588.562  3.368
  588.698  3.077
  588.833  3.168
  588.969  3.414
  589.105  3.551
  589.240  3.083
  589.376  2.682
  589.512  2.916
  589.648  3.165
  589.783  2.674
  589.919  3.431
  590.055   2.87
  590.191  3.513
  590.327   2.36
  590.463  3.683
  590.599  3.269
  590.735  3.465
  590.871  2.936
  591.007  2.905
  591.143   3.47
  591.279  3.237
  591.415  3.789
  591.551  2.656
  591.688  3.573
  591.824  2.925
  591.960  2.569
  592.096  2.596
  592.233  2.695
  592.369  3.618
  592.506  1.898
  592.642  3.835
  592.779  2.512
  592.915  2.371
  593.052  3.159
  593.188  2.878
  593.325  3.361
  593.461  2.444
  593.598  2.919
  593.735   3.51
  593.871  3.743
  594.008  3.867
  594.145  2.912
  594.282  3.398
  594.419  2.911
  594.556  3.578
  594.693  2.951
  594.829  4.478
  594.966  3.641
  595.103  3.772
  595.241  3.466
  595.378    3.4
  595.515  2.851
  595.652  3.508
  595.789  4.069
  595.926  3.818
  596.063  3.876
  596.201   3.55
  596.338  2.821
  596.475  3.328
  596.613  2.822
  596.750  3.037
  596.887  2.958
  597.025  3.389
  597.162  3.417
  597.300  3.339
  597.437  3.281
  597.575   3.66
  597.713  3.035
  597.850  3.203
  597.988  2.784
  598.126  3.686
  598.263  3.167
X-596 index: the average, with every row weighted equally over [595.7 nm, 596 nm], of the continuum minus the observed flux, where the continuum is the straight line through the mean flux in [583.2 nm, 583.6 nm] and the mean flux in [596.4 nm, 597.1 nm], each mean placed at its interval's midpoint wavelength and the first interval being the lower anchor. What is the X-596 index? -0.8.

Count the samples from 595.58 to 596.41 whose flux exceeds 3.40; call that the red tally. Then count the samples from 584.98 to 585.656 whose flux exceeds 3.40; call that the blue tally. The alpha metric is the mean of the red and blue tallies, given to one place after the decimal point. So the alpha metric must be 3.5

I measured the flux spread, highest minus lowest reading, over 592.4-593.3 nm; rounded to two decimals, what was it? 1.94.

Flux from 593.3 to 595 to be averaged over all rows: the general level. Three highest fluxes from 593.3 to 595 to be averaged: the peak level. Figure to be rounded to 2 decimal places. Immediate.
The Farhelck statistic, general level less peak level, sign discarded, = 0.67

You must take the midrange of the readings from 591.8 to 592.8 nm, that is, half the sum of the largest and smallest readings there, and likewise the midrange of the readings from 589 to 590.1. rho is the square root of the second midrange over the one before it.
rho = 1.04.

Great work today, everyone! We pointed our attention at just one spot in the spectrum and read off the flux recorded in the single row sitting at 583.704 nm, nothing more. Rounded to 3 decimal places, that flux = 2.636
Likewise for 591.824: 2.925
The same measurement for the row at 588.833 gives 3.168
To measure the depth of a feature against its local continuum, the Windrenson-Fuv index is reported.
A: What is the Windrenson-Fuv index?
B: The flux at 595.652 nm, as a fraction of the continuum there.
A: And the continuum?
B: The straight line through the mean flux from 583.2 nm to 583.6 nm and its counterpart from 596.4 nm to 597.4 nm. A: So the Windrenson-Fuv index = 1.10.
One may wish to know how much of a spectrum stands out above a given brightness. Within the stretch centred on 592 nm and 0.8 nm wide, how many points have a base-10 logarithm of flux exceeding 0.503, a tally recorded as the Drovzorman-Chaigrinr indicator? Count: 2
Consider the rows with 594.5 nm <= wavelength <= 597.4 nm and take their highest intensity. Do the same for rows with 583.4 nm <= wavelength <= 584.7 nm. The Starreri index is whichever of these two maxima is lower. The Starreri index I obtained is 3.65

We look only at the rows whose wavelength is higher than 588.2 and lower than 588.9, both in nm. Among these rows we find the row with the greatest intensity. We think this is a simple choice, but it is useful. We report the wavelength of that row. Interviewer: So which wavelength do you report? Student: 588.562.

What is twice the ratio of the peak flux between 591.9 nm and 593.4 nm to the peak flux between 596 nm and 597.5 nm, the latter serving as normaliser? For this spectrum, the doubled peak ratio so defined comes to 2.0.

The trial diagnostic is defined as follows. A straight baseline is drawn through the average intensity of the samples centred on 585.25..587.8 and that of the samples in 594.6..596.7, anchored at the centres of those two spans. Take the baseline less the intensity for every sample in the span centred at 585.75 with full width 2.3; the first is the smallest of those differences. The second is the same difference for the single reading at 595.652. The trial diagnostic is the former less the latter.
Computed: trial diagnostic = -1.0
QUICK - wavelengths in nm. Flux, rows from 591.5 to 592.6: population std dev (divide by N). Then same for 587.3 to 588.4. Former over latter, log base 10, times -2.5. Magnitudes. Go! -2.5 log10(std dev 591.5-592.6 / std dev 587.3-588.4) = -1.0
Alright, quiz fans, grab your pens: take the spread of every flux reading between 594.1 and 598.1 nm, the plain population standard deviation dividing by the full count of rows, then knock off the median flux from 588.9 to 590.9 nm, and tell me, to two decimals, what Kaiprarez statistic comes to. -2.76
